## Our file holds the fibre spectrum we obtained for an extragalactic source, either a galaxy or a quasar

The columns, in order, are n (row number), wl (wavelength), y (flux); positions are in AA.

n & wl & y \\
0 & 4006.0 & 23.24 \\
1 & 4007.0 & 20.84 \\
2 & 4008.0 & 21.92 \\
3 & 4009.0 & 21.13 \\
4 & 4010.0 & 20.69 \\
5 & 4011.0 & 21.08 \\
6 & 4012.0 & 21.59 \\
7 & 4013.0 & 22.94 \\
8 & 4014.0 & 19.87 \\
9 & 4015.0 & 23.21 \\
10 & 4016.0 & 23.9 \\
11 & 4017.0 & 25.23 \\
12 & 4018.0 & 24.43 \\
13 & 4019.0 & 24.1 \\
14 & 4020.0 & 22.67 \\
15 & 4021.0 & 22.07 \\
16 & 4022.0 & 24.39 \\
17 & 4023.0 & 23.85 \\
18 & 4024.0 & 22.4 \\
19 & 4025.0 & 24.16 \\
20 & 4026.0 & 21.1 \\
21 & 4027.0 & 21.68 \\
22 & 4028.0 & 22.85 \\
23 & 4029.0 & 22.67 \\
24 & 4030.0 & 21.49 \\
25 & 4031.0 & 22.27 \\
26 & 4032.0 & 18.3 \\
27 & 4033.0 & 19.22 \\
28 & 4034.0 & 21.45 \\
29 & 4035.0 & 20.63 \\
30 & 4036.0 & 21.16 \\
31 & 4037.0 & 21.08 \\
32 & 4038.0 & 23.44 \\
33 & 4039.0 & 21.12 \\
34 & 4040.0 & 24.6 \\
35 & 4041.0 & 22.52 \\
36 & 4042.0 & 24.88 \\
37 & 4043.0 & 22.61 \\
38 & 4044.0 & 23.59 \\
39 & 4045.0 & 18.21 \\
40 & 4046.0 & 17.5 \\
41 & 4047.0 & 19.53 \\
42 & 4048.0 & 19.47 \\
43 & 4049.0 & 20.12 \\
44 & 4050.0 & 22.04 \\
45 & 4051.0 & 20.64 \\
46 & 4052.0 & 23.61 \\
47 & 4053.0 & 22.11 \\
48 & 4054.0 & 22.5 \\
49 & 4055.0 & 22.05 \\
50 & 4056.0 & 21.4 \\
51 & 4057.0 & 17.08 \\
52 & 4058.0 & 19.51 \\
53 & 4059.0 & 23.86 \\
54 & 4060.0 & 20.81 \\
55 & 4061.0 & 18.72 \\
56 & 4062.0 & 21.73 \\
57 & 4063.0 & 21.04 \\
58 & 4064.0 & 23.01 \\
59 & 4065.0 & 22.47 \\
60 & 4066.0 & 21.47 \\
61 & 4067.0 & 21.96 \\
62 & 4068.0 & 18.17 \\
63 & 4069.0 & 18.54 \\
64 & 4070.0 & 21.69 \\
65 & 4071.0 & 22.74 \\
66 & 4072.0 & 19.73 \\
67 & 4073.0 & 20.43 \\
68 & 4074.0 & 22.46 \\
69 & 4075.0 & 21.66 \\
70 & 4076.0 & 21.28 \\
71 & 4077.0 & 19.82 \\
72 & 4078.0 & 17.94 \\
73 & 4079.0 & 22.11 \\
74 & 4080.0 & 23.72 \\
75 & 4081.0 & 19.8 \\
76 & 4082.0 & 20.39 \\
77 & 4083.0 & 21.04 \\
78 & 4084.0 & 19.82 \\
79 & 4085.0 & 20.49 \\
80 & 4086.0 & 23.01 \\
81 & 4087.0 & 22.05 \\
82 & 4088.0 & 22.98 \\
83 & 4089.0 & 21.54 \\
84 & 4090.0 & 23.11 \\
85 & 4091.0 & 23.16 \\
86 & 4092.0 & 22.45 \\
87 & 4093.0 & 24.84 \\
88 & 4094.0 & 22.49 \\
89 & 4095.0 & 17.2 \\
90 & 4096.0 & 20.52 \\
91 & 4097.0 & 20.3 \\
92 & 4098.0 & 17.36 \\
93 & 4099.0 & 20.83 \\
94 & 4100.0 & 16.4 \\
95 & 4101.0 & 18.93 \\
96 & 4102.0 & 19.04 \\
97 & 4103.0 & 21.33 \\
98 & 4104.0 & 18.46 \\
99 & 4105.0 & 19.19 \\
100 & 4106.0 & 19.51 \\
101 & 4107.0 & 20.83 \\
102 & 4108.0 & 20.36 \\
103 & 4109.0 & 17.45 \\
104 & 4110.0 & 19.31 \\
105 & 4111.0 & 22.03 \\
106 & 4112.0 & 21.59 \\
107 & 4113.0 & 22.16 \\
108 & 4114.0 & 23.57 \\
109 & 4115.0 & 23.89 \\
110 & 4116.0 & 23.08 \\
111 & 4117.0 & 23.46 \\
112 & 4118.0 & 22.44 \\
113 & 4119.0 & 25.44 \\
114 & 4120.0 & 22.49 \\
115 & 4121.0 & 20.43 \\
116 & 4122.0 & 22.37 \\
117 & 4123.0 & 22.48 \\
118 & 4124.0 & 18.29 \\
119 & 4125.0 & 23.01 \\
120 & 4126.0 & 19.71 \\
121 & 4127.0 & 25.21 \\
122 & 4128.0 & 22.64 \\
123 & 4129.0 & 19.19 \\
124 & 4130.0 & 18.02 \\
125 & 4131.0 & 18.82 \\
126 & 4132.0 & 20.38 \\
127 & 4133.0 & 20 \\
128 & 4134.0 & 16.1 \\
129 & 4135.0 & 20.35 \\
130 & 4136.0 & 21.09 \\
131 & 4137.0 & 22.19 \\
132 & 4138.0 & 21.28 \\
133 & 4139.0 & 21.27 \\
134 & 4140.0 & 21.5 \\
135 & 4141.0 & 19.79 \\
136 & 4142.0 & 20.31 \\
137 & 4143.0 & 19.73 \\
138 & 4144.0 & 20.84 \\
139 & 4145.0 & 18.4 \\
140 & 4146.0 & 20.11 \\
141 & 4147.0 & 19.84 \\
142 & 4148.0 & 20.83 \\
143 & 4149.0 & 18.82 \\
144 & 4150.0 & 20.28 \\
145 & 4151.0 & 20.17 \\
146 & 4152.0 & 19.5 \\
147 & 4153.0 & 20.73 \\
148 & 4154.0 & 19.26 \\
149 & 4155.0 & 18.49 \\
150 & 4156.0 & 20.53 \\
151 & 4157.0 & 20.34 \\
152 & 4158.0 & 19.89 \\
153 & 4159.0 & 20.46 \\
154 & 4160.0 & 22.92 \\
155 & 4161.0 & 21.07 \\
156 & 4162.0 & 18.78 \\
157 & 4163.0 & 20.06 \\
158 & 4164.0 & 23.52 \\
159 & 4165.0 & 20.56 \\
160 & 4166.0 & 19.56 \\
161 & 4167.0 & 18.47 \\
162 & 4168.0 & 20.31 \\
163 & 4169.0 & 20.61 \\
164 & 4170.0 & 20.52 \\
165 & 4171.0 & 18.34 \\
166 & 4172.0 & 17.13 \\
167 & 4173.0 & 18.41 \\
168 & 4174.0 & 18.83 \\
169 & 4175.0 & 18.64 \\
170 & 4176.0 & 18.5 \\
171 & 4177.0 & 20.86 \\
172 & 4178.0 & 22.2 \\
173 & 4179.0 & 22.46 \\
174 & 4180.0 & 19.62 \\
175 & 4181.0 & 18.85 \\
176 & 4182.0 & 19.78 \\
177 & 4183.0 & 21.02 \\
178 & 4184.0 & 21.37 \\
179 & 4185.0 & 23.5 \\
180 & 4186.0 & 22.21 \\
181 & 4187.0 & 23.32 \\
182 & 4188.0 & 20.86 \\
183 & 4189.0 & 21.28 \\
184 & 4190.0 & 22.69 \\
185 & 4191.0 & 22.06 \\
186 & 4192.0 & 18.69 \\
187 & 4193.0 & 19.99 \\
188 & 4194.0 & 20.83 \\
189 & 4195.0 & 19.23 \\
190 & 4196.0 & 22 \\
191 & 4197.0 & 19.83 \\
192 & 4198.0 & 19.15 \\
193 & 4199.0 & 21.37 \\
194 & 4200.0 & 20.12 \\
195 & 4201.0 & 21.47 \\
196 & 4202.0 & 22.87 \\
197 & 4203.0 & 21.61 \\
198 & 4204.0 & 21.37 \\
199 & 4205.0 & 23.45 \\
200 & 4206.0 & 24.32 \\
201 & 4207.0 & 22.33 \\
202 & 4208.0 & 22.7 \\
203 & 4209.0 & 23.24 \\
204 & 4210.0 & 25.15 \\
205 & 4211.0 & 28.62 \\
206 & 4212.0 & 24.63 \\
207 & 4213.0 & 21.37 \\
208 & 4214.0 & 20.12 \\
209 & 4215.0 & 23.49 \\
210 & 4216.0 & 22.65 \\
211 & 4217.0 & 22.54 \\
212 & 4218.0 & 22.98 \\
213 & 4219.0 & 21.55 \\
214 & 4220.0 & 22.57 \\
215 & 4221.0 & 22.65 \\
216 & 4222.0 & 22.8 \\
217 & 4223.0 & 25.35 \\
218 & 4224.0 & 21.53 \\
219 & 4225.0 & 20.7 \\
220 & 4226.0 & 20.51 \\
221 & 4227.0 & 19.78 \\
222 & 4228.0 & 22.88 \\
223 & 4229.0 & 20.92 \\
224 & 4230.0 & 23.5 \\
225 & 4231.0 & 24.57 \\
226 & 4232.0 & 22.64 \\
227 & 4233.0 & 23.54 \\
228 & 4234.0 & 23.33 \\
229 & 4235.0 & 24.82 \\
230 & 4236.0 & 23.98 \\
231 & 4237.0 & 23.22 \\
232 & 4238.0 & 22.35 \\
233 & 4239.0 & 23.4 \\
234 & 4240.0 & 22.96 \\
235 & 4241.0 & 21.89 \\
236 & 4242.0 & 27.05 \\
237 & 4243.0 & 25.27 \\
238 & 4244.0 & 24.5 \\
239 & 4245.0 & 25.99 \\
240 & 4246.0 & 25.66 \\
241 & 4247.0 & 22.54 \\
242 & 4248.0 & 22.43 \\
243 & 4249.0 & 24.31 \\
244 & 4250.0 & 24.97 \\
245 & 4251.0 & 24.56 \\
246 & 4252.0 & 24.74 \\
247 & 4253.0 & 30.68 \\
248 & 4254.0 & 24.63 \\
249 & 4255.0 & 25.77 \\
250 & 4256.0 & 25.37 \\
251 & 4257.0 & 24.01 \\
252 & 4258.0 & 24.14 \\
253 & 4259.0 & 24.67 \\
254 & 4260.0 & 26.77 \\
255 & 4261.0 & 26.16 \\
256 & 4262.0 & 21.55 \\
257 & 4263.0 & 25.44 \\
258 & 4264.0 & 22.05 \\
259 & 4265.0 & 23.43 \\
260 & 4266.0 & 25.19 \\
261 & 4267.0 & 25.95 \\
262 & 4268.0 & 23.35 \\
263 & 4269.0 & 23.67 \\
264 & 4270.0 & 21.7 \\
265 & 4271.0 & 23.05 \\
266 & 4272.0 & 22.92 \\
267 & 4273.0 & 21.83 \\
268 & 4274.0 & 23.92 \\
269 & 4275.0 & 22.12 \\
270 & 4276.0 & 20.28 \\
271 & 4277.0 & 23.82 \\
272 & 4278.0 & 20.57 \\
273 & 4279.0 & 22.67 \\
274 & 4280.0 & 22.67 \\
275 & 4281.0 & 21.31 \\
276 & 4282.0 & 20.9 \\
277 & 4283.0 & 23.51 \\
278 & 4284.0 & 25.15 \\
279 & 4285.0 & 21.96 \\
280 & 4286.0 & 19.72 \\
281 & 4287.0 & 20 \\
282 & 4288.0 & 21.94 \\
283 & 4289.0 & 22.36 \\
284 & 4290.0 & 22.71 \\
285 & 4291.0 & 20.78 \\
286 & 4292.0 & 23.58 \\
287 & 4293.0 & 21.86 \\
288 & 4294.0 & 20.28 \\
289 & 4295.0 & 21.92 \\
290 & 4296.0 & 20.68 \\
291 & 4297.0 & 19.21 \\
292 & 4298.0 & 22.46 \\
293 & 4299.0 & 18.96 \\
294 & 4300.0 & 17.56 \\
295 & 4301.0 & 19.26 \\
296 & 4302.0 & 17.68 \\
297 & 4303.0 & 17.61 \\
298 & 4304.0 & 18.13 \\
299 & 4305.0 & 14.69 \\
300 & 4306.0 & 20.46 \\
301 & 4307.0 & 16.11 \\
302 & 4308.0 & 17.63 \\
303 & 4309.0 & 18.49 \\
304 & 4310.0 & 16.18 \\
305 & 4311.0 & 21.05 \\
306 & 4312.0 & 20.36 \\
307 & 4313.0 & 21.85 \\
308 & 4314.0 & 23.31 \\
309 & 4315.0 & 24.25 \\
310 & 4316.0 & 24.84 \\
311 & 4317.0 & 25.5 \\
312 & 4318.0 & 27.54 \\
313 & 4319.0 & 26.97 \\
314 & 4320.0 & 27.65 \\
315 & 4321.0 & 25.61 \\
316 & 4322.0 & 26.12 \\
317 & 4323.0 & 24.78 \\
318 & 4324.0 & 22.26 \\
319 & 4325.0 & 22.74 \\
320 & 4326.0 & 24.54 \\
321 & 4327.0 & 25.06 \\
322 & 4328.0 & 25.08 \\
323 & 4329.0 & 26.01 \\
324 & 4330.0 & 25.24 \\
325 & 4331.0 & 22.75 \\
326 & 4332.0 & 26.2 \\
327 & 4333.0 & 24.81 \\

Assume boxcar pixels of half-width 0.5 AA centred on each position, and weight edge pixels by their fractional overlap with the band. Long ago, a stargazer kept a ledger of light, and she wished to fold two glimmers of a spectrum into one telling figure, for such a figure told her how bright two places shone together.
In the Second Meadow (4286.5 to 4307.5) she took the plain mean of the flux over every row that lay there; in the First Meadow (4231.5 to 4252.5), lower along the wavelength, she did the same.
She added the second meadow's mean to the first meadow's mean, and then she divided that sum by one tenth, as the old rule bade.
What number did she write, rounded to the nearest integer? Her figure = 439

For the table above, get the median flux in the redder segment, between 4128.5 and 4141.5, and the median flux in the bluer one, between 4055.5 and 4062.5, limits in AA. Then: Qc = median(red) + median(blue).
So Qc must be 41.2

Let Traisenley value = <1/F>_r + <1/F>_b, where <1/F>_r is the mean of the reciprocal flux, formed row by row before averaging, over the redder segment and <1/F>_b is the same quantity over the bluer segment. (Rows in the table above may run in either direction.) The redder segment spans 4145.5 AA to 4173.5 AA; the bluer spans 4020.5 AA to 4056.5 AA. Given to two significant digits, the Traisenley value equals 0.097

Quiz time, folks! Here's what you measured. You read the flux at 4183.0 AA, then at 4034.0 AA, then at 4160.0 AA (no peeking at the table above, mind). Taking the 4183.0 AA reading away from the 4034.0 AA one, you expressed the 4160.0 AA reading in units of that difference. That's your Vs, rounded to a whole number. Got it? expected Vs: 53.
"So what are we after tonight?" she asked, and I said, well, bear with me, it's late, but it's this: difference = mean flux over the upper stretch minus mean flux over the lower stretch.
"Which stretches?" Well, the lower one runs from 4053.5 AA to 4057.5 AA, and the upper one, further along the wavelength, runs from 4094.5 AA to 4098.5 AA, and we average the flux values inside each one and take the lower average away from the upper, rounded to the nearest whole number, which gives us -2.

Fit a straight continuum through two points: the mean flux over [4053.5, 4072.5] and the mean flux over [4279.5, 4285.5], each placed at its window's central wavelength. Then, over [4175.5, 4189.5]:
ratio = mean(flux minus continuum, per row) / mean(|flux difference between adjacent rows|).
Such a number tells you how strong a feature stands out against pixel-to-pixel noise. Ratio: -0.5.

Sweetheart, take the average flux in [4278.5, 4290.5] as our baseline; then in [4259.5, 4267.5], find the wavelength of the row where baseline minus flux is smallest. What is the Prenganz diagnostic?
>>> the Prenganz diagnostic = 4260.0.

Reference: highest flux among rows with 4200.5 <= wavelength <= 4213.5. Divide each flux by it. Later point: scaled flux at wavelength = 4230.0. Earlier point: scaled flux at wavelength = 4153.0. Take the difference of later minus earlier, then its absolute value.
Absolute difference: 0.10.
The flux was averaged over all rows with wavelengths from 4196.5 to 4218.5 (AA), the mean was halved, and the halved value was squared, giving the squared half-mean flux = 127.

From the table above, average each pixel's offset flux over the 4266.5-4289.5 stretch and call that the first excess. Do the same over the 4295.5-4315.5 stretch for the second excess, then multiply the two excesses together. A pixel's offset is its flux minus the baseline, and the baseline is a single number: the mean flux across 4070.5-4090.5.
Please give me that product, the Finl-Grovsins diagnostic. -2.2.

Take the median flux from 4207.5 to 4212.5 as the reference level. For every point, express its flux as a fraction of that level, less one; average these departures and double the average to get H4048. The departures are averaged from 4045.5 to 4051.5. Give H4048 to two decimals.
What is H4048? -0.39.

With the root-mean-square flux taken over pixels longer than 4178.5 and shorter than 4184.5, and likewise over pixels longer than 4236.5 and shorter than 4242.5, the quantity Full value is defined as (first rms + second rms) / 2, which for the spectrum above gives 22.0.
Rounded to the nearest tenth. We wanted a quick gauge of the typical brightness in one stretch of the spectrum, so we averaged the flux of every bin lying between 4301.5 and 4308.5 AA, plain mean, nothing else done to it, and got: 17.5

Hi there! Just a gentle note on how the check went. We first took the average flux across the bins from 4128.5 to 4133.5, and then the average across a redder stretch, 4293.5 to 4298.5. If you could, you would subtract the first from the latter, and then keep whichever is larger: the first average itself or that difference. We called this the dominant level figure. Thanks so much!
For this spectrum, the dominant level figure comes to 19.3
